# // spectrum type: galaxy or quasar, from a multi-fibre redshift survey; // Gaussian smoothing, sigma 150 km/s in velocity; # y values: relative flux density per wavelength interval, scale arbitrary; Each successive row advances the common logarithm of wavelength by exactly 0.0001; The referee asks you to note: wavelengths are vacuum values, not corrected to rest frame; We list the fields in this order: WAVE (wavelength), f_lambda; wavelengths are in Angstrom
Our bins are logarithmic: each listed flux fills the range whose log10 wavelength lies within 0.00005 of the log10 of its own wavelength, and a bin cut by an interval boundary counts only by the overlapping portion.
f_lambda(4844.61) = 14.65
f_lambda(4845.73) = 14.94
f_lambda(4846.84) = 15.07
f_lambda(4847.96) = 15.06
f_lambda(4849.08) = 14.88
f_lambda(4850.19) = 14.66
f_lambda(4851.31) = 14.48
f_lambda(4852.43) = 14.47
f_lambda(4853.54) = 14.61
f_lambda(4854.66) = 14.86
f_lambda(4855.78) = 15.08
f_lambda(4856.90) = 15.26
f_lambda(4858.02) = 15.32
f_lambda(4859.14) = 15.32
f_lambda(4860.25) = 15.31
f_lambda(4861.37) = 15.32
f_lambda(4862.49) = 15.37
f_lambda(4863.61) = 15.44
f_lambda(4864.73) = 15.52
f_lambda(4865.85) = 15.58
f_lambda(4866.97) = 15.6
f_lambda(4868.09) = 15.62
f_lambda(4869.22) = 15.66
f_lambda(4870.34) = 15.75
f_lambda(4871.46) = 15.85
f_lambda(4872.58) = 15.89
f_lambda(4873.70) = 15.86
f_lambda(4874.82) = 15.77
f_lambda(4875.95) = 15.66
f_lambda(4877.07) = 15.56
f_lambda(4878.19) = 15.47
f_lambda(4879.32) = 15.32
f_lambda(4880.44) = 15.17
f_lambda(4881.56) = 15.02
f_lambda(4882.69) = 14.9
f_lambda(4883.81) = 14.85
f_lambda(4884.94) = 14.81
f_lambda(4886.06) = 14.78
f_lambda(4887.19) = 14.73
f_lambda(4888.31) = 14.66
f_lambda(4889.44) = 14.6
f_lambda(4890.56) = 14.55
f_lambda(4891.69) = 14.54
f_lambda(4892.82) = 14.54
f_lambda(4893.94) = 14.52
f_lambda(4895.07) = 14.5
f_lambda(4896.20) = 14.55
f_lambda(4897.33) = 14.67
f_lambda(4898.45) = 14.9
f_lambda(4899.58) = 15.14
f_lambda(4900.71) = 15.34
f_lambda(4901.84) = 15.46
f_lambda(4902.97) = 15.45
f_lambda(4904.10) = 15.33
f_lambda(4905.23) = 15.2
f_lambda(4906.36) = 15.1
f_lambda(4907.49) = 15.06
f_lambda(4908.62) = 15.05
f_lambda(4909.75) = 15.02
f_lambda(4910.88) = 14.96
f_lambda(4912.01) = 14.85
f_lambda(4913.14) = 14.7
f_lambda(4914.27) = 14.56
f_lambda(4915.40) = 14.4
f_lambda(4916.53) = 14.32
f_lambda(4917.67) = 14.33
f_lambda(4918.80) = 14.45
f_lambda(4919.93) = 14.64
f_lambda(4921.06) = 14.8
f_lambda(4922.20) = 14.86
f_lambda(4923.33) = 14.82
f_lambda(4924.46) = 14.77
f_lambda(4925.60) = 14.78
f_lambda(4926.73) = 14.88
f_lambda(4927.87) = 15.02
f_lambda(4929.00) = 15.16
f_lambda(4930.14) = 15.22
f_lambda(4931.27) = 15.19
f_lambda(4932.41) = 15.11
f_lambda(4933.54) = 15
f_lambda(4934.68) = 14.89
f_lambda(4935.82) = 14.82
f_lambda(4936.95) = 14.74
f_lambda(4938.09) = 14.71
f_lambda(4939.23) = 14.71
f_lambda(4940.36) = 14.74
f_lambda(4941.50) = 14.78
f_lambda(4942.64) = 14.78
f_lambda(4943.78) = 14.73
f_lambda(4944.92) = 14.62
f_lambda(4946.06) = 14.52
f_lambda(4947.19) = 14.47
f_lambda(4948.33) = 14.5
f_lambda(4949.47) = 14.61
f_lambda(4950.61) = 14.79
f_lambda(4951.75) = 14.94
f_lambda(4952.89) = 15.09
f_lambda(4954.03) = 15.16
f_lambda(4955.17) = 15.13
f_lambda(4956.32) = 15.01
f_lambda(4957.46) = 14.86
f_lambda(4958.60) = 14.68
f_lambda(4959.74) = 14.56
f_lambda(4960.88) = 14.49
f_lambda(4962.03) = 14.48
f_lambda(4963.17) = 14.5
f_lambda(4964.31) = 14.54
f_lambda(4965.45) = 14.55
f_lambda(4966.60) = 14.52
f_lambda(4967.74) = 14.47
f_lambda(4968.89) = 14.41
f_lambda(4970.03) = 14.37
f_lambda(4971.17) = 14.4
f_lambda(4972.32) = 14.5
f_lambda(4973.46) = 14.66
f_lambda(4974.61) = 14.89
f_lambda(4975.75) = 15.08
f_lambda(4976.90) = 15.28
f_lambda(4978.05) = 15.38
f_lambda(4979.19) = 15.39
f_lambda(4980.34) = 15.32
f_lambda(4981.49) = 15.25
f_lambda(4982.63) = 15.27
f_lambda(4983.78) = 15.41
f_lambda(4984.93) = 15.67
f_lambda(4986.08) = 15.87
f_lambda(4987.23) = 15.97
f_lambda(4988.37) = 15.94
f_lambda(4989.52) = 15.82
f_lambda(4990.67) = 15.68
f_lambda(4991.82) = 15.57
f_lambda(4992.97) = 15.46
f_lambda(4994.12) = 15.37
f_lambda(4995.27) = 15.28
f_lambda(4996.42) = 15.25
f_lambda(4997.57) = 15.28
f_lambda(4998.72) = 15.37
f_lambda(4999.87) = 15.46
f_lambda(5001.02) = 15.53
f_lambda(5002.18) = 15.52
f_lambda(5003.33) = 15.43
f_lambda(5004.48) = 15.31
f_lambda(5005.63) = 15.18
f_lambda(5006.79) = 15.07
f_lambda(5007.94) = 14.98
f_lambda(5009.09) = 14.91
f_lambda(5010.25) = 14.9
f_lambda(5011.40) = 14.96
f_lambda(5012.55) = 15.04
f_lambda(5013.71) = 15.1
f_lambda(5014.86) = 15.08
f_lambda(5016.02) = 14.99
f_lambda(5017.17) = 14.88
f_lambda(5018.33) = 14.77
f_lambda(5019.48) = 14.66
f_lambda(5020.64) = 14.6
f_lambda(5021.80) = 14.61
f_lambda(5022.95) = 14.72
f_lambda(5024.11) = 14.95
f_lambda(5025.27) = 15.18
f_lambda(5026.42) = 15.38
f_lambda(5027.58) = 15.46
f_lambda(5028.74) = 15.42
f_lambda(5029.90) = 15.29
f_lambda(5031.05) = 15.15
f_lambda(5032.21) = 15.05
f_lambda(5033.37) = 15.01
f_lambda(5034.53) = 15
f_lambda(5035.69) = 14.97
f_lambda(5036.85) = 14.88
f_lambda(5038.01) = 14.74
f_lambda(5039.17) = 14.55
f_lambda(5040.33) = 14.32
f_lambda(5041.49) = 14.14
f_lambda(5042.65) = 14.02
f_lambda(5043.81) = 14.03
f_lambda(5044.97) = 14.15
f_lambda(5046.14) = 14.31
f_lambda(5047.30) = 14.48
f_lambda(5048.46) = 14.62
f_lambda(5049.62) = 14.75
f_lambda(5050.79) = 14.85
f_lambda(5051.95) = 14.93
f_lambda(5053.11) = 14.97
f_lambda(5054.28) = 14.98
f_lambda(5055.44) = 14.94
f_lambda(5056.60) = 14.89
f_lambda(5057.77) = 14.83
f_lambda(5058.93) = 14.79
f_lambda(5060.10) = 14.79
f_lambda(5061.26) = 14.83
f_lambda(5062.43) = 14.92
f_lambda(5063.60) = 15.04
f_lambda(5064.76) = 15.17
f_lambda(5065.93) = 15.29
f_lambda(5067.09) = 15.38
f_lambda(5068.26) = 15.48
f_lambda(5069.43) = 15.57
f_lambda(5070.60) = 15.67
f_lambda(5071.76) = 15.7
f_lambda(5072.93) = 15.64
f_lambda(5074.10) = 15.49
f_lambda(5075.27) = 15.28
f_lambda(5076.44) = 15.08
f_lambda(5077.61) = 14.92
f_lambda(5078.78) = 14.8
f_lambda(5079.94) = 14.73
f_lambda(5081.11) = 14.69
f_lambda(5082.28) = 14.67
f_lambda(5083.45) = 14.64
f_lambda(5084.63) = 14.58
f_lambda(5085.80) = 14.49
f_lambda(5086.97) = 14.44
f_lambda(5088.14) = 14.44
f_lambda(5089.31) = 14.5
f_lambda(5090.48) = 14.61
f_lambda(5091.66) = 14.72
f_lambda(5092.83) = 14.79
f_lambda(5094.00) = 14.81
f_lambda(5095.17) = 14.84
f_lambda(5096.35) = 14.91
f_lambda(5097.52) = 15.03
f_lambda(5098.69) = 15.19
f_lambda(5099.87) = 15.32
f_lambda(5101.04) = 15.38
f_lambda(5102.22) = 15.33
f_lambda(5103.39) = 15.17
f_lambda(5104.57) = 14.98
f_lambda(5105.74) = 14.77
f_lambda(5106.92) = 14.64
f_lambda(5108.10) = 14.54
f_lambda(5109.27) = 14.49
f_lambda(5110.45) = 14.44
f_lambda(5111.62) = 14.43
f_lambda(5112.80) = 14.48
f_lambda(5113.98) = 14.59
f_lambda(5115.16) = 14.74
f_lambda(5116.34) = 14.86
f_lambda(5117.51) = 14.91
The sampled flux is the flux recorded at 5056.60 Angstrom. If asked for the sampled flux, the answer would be 14.89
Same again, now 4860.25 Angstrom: 15.31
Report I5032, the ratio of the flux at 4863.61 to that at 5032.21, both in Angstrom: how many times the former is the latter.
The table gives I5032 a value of 1.03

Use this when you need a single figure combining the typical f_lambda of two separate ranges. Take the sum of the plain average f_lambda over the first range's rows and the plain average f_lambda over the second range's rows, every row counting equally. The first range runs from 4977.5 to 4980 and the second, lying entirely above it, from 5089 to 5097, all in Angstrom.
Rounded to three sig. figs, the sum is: 30.1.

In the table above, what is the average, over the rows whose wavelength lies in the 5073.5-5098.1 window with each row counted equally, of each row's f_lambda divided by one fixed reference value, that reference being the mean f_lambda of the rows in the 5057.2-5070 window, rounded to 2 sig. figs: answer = 0.98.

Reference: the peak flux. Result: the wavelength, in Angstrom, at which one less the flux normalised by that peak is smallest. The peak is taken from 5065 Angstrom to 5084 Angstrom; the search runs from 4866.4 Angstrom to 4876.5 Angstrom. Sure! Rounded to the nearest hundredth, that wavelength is 4872.58 Angstrom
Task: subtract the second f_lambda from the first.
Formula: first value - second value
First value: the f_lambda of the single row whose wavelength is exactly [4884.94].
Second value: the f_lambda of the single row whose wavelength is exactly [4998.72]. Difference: -0.56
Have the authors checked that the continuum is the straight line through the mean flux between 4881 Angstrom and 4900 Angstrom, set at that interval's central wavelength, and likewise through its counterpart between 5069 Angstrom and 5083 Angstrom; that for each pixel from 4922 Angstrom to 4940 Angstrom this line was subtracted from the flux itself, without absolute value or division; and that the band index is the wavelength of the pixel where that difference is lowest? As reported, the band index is 4939.23 Angstrom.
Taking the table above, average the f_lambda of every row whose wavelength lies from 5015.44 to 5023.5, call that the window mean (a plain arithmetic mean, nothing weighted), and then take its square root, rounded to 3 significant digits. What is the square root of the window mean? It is 3.84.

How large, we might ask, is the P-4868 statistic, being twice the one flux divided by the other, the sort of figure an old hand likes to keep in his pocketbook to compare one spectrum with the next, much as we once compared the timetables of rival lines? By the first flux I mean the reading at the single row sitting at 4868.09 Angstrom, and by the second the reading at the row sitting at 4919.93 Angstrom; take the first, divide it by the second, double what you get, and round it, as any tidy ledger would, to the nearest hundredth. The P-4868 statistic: 2.13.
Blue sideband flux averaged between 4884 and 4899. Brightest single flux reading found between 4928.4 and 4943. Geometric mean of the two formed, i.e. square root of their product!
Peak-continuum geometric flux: 14.9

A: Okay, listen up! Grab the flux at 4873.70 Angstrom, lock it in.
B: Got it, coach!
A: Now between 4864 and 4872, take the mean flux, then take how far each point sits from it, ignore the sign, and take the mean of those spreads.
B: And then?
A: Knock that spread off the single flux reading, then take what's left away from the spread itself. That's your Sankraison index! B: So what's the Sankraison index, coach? -15.7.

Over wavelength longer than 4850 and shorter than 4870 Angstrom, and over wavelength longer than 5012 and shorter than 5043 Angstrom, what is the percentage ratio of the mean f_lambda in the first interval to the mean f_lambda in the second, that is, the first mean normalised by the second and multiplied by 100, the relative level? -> 102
